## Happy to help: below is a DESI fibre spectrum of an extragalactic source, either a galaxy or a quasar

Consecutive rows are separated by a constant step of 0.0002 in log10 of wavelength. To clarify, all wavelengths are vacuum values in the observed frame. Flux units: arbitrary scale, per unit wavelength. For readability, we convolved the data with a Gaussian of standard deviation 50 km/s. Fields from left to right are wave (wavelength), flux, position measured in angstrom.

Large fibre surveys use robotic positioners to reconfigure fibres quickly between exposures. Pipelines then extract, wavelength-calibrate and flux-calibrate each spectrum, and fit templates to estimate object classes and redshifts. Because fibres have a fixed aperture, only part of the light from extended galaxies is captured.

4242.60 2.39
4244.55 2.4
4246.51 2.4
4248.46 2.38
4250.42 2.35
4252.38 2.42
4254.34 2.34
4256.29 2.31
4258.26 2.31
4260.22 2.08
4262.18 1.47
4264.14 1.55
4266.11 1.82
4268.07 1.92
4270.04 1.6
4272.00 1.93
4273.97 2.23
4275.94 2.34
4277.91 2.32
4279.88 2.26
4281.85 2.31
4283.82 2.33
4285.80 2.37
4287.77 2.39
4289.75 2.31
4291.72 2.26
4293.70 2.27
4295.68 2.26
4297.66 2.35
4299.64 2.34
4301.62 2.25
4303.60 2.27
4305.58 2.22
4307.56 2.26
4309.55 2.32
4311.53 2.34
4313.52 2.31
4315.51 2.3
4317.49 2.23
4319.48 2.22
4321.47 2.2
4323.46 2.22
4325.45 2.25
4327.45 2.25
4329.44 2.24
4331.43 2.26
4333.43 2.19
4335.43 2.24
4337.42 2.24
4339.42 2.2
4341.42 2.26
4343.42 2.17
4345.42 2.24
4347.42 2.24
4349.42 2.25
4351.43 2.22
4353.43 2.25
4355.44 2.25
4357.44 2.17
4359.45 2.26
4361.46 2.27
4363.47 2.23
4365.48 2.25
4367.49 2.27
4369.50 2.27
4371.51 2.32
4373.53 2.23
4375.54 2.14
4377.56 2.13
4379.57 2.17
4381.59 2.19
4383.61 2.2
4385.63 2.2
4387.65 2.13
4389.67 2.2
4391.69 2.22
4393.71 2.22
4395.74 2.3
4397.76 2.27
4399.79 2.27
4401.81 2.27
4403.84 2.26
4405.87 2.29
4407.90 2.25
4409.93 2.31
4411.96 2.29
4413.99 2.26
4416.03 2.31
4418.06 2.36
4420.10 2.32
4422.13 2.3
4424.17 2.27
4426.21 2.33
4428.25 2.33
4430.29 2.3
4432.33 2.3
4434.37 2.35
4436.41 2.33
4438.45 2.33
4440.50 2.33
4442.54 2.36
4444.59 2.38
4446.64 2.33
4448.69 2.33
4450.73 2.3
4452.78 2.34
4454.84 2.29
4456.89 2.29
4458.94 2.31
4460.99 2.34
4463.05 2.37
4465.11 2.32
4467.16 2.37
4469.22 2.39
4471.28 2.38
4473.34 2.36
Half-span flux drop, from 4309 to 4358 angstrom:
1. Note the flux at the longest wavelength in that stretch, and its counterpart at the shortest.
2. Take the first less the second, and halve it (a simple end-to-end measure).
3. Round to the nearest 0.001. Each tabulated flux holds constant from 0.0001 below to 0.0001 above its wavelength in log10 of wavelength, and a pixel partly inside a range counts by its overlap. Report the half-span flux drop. -0.075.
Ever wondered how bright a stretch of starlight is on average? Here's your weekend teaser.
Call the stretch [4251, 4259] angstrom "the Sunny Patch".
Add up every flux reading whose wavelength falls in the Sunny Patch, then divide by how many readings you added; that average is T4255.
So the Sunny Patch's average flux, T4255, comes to 2.35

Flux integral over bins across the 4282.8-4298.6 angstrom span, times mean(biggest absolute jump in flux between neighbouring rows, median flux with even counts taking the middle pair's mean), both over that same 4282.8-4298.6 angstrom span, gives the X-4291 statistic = 44.1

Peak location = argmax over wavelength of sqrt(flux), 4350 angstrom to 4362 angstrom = 4361.46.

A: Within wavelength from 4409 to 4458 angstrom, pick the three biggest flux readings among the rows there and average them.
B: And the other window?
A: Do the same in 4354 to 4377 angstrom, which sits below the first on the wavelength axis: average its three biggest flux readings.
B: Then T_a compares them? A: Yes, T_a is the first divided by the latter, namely 1.03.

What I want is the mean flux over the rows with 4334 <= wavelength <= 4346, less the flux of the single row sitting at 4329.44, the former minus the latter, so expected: -0.02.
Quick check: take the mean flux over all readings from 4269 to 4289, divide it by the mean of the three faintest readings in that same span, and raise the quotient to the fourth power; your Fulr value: 1.75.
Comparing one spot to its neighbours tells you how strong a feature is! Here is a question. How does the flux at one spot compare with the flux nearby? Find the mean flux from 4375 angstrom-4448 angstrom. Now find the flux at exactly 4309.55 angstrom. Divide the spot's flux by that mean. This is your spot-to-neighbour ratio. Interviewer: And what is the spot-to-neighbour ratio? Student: 1.02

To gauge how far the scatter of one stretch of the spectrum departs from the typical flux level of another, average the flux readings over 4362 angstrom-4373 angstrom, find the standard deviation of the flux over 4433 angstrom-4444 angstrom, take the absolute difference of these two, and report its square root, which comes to 1.50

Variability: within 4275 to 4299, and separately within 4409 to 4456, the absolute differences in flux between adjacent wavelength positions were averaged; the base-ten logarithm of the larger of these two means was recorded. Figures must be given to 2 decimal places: -1.39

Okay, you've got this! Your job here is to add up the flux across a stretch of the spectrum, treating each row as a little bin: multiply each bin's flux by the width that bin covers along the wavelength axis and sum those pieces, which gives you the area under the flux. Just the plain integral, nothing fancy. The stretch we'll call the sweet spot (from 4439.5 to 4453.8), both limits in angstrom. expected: 33.5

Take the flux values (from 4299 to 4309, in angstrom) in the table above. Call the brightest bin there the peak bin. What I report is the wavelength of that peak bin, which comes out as 4299.64 angstrom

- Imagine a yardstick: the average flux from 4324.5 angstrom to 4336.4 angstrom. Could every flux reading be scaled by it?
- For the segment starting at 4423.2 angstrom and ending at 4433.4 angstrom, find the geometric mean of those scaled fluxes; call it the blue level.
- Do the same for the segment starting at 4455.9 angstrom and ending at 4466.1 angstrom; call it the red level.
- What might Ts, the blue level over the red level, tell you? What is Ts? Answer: 0.99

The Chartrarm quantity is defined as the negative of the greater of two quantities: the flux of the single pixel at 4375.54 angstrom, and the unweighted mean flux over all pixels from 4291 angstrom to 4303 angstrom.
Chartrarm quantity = -2.29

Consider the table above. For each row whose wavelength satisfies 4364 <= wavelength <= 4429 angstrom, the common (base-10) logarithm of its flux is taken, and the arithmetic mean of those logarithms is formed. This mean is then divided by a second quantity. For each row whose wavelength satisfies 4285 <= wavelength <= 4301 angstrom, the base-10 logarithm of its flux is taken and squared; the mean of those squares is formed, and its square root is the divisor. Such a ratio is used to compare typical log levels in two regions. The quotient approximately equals 0.97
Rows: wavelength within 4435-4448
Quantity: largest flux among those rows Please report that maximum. 2.38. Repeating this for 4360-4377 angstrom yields 2.32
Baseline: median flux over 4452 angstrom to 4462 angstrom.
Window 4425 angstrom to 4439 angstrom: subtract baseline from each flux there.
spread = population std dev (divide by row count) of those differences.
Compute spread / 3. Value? 0.006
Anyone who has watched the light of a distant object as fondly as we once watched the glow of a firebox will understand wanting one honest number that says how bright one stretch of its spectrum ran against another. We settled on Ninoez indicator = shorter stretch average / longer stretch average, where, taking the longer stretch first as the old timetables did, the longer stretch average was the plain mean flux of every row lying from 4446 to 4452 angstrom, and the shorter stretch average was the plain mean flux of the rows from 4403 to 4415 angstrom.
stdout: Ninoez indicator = 0.98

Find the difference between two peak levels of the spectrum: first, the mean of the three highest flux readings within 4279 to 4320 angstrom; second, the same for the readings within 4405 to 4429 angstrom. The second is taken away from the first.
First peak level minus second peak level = 0.03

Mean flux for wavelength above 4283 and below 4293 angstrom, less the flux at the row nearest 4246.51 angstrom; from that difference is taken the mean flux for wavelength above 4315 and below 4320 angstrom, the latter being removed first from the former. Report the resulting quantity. -2.32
